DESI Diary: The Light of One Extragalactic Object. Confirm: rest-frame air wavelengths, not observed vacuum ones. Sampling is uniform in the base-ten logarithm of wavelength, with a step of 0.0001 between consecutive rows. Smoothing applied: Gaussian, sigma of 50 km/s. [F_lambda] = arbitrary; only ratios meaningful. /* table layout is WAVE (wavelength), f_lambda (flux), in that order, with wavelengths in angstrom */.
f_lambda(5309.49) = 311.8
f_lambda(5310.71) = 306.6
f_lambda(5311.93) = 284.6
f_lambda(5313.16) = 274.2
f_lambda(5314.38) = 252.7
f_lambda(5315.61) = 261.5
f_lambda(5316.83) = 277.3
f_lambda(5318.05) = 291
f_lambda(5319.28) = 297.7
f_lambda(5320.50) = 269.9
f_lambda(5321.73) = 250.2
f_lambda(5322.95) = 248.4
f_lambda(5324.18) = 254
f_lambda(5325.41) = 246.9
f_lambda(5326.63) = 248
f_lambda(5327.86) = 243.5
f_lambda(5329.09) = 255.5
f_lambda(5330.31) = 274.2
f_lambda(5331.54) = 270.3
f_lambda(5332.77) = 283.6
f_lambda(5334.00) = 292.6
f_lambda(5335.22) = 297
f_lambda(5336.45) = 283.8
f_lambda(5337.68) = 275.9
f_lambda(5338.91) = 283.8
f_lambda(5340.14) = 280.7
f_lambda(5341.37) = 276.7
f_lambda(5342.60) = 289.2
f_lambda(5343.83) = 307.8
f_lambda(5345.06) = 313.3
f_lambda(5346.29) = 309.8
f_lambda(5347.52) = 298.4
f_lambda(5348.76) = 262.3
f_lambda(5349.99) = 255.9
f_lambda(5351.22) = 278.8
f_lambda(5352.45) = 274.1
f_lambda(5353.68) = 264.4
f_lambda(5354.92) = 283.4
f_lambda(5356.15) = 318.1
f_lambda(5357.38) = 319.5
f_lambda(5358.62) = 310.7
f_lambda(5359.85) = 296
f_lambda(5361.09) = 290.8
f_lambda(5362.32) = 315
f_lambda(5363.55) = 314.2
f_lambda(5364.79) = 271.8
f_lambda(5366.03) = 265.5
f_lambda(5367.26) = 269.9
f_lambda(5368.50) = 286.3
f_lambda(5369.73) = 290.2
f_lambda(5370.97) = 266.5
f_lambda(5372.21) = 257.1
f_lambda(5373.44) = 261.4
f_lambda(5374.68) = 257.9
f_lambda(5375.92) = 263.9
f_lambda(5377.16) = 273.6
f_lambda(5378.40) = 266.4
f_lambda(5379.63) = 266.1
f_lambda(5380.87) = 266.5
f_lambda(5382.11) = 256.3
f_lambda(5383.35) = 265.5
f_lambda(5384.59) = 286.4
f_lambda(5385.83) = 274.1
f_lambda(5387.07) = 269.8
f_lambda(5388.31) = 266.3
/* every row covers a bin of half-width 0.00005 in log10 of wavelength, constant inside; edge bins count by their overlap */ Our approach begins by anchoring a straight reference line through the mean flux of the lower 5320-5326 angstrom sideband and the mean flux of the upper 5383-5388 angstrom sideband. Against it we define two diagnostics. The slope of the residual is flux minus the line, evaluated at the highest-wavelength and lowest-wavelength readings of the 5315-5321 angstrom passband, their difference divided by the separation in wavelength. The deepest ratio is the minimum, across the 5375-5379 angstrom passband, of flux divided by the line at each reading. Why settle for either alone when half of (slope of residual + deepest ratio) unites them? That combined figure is 1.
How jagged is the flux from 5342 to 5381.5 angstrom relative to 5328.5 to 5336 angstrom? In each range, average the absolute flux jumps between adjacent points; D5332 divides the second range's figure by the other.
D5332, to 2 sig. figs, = 1.2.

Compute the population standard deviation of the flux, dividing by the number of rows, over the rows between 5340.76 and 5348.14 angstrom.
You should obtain 13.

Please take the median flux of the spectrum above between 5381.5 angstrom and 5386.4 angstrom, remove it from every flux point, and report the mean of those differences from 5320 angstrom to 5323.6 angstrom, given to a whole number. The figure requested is -14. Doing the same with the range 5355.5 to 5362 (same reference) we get 37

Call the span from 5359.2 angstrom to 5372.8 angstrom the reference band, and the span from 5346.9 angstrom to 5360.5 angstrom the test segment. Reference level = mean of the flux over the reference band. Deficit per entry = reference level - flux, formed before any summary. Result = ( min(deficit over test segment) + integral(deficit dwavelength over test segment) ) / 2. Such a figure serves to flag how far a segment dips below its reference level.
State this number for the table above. -41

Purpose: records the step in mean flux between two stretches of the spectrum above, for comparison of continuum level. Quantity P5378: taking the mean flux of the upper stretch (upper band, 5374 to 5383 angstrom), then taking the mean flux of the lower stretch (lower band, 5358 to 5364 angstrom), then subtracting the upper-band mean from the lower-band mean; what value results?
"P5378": 41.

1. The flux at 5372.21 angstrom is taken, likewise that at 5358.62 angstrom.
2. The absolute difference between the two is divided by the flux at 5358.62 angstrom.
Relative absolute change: 0.17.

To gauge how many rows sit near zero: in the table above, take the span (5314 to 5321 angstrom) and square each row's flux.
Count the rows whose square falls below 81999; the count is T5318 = 4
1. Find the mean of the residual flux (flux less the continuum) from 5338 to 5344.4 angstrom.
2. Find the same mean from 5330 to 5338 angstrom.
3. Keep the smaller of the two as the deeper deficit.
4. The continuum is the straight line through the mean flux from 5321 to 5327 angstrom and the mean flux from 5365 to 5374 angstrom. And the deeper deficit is 28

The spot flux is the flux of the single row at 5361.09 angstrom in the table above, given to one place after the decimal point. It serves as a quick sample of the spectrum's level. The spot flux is 290.8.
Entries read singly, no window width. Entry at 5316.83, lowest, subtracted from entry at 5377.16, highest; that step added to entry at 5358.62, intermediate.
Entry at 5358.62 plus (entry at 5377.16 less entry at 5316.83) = 307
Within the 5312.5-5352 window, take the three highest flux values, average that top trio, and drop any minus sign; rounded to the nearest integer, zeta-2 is 310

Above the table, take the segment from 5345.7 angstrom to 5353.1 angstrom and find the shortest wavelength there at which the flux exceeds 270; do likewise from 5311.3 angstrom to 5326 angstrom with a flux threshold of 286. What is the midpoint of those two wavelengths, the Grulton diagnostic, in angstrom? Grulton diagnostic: 5332.2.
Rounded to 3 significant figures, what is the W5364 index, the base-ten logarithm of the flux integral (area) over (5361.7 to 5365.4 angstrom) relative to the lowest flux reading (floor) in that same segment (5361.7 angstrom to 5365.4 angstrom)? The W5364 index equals 0.612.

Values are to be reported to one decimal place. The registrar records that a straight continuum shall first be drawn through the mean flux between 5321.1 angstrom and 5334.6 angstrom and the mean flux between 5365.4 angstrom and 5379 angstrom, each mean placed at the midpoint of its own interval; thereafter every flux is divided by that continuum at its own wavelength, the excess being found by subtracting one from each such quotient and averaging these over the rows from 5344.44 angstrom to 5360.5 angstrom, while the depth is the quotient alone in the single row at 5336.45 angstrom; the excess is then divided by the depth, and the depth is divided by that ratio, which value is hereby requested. 12.0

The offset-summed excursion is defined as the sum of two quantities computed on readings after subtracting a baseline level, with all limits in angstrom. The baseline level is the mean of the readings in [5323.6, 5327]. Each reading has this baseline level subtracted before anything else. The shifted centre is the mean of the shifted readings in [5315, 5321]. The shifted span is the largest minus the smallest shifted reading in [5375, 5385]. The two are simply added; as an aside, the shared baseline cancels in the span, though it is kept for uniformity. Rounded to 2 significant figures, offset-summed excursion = 60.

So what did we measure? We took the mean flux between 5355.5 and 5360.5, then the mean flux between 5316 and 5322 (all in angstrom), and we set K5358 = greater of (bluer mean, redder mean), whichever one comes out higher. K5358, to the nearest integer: 311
